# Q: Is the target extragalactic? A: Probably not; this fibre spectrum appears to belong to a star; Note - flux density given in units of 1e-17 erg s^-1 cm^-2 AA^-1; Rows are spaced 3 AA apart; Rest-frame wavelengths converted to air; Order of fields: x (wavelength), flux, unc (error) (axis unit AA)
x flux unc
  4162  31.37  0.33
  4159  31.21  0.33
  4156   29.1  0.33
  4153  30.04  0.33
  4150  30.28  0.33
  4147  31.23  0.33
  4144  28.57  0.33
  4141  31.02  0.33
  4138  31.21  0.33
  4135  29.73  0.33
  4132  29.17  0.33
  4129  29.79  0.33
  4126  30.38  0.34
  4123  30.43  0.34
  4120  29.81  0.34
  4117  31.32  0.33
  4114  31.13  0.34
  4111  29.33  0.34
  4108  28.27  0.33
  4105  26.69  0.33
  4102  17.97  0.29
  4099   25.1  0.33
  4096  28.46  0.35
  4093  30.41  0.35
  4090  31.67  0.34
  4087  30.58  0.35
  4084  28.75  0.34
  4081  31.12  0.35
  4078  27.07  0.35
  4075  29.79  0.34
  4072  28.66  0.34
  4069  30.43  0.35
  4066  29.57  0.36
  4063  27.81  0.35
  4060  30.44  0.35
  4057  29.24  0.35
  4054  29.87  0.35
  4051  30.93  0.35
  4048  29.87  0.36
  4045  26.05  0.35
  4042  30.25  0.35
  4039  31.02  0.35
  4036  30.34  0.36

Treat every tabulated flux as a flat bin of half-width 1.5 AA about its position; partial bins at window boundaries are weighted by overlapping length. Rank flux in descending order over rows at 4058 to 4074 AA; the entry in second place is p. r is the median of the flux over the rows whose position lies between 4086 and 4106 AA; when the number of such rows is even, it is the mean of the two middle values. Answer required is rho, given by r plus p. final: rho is 58.9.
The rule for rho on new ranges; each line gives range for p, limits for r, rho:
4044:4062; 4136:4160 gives 61.1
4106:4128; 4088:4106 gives 58.7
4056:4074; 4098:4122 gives 59.2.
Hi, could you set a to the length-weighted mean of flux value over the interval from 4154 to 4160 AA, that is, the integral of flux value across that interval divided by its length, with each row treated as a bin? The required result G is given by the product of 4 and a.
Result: 120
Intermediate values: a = 30.1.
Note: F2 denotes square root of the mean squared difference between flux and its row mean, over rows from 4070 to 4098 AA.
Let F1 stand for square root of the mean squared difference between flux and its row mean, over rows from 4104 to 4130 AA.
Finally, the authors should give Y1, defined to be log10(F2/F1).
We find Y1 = 0.01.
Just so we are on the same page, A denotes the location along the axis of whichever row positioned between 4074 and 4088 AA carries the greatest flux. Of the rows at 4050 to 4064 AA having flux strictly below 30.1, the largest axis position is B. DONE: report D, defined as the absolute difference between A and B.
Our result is 18 AA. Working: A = 4081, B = 4063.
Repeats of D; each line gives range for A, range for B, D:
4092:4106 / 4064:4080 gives 15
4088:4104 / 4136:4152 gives 54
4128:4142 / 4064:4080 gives 60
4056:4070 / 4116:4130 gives 69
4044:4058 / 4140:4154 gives 102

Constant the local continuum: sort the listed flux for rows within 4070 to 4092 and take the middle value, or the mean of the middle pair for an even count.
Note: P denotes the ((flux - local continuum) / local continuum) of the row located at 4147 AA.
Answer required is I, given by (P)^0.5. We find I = 0.22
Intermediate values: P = 0.048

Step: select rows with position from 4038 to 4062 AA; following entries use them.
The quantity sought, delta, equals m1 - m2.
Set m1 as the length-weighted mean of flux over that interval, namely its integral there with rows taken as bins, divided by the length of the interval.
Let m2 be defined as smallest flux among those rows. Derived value 3.6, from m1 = 29.6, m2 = 26.05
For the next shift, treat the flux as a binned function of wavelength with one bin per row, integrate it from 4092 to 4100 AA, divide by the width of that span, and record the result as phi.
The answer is 28.0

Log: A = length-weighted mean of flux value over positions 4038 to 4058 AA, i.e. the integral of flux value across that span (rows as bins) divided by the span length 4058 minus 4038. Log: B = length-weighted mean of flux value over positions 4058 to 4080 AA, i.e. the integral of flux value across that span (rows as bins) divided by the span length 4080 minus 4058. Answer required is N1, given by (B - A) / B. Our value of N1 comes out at -0.014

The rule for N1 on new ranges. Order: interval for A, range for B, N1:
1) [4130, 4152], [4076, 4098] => -0.018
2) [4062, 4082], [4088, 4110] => -0.078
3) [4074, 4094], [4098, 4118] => -0.105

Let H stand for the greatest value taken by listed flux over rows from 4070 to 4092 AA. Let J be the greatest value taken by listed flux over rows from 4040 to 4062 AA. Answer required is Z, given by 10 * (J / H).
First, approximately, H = 31.67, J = 30.93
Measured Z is 9.77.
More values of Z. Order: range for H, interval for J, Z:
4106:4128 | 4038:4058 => 9.90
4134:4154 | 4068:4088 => 9.96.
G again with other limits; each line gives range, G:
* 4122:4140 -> 121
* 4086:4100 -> 117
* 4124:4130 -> 121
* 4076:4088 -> 117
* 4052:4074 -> 118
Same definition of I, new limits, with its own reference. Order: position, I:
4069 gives 0.15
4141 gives 0.20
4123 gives 0.15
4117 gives 0.23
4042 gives 0.12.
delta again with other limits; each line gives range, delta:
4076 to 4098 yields 2.5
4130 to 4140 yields 0.9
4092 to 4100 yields 2.9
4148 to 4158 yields 0.8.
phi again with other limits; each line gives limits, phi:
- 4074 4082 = 29.2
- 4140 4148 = 30.2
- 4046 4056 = 30.0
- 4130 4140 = 30.1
